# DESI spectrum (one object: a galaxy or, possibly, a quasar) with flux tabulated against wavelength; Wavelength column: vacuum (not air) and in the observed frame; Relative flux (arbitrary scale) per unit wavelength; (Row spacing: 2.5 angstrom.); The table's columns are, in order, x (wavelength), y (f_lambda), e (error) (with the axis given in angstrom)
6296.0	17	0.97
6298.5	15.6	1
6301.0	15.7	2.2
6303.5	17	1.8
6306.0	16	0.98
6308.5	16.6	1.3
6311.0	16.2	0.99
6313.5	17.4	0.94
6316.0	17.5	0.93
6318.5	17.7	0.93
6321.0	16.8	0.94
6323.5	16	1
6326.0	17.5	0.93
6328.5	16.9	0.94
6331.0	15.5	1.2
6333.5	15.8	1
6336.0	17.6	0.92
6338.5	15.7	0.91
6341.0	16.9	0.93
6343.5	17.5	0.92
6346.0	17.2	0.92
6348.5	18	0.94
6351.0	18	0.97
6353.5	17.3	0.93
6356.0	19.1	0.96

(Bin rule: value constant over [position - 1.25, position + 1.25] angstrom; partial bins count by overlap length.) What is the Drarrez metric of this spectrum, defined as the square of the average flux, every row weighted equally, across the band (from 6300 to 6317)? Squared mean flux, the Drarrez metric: 277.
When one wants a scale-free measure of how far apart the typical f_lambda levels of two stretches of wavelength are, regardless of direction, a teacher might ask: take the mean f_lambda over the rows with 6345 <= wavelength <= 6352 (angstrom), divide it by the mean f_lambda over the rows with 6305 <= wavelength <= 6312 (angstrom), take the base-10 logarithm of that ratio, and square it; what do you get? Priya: 0.0014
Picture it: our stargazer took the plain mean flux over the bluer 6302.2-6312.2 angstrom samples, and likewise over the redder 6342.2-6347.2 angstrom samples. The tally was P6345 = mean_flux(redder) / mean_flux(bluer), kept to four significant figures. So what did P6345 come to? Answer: 1.055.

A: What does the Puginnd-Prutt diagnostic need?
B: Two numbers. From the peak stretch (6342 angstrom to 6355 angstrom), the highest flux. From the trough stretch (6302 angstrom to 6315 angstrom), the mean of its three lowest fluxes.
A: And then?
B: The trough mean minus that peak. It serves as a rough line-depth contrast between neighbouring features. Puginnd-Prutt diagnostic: -1.73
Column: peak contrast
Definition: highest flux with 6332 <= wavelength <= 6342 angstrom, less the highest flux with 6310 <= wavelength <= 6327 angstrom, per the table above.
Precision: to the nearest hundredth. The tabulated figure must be -0.10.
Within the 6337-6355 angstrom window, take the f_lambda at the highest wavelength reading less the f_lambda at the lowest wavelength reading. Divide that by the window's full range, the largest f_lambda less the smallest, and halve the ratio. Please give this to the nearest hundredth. 0.35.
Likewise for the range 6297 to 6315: 0.50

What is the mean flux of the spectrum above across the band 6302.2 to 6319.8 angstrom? 16.9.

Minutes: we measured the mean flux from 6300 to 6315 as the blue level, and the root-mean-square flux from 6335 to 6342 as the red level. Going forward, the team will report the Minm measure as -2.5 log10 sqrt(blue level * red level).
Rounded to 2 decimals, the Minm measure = -3.05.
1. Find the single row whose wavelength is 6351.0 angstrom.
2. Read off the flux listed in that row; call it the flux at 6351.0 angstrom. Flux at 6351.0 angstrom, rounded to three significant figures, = 18.0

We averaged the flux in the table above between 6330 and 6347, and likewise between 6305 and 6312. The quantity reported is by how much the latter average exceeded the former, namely -0.33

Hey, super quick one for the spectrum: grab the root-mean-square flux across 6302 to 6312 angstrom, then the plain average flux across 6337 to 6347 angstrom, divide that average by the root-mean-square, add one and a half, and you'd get 2.52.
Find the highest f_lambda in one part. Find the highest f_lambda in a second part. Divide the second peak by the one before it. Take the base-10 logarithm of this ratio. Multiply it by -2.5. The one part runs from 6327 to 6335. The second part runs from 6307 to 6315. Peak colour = -0.032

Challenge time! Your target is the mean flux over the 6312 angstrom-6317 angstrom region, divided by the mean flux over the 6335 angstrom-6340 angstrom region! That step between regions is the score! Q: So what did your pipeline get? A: 1.05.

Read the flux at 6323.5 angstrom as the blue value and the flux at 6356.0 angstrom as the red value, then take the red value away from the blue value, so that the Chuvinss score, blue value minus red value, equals -3.1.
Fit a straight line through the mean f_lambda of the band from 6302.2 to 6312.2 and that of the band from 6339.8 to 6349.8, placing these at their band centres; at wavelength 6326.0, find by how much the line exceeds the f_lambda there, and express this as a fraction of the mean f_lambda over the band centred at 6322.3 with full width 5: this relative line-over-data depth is -0.035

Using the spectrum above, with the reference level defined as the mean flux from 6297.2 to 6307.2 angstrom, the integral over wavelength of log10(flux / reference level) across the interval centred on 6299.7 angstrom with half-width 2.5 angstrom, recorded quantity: -0.06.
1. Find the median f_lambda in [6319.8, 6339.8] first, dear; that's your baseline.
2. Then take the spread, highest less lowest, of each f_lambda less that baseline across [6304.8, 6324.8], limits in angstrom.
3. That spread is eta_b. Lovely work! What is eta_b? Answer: 1.7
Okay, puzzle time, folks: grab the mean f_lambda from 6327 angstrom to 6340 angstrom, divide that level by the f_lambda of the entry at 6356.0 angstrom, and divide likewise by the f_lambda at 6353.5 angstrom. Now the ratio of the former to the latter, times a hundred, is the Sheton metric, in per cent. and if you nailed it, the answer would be 91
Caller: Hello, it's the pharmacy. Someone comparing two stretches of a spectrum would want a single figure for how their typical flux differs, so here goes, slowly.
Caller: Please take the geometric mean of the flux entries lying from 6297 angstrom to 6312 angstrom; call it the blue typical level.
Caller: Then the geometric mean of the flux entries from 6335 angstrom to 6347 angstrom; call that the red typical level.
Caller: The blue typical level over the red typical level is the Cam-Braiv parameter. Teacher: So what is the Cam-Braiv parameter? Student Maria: 0.95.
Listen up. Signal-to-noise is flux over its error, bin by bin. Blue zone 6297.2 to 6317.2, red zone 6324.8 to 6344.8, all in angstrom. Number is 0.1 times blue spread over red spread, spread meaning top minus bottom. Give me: 0.19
